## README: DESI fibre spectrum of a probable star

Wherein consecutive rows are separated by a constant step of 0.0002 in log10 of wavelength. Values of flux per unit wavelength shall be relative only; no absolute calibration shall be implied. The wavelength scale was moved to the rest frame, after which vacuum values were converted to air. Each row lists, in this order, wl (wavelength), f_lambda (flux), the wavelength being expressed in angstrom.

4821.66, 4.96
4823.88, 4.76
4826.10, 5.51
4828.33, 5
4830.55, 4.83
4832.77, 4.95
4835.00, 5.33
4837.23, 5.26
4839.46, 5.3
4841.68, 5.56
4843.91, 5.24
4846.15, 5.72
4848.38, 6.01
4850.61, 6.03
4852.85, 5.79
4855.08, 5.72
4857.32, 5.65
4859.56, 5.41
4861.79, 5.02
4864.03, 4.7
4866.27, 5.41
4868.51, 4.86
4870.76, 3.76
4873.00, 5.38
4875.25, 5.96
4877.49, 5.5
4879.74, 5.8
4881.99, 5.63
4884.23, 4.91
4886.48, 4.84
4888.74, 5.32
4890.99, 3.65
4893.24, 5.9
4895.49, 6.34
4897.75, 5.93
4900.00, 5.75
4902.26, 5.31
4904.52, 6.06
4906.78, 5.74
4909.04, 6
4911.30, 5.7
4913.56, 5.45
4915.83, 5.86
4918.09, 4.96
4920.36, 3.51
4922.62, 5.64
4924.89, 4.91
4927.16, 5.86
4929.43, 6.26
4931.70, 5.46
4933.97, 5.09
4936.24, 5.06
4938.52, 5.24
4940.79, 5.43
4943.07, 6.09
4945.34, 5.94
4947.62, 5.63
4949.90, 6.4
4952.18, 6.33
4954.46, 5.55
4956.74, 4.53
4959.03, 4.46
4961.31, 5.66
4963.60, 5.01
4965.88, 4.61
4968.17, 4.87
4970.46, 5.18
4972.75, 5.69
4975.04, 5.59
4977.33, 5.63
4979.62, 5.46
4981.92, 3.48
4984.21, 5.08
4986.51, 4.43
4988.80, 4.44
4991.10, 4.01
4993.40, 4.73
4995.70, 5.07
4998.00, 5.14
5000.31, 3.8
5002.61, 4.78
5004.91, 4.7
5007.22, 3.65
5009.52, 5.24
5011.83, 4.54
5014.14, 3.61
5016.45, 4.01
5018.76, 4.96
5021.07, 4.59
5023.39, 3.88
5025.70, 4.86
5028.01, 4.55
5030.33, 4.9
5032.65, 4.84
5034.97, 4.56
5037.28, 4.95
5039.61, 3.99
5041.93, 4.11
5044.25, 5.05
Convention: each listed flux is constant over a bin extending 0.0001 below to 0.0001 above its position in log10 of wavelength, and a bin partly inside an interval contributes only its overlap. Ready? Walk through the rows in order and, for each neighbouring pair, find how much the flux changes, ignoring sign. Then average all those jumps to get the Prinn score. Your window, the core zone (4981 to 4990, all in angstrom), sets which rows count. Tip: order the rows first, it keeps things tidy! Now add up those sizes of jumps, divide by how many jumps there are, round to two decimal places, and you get 0.75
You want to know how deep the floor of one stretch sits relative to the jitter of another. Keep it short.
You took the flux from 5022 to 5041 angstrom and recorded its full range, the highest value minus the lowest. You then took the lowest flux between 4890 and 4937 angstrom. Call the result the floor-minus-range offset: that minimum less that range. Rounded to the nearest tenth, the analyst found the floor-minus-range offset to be 2.4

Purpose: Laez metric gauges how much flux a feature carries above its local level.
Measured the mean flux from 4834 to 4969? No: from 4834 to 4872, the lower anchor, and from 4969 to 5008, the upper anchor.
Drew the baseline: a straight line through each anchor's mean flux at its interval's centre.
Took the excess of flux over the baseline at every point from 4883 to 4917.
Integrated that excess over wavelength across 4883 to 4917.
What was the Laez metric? 13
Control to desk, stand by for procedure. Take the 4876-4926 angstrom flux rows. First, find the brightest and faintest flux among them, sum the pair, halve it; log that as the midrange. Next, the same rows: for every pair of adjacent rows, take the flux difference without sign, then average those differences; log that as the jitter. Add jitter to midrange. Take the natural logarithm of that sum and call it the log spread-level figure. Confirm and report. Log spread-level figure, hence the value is 1.73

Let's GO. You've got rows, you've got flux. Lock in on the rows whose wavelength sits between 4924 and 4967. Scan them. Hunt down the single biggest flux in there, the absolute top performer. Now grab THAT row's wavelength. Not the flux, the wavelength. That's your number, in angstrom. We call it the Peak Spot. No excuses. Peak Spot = 4949.90 angstrom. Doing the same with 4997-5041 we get 5009.52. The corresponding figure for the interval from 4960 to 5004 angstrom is 4972.75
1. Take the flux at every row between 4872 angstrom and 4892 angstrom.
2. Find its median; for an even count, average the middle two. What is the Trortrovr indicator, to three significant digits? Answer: 5.38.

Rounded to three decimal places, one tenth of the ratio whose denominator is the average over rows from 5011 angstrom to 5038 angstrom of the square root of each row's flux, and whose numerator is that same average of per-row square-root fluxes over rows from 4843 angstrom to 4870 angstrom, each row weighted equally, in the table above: 0.110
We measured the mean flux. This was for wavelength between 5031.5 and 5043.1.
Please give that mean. 4.5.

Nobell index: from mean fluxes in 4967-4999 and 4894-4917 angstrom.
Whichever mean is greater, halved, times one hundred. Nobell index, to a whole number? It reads 291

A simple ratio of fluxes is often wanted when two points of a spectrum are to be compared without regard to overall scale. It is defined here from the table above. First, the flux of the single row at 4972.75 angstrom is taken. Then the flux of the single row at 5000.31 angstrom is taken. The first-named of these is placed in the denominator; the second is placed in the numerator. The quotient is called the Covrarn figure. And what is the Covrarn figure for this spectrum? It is 0.67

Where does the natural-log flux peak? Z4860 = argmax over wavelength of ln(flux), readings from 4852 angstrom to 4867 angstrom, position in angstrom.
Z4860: 4852.85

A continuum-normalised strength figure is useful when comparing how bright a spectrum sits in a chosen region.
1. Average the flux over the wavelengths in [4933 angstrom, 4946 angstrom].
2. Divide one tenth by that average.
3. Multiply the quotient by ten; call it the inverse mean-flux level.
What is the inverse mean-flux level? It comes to 0.183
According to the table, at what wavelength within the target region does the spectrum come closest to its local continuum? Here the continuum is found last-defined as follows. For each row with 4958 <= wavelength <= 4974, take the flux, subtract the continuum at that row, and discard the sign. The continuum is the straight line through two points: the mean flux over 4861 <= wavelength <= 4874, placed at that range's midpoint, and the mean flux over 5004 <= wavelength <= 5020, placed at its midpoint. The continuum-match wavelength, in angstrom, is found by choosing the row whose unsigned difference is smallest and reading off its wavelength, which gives 4965.88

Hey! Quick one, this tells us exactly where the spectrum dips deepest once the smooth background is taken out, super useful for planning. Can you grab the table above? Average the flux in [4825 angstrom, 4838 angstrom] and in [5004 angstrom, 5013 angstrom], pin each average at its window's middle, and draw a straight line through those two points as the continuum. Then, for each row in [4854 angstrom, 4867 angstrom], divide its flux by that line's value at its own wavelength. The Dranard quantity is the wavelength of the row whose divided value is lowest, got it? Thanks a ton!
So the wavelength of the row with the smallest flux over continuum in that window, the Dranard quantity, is 4864.03 angstrom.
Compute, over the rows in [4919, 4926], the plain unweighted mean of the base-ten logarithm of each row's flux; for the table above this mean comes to 0.663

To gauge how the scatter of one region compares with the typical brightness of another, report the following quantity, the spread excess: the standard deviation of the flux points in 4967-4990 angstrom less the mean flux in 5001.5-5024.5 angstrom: -3.7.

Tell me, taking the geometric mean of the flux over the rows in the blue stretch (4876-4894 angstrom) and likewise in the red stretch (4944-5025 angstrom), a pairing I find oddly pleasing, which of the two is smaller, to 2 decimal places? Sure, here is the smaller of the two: 4.82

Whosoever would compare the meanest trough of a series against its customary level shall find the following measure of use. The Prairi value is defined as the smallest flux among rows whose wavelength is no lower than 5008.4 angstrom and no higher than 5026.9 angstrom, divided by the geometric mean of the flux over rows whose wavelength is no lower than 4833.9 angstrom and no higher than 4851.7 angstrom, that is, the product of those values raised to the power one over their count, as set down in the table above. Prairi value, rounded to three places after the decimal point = 0.651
